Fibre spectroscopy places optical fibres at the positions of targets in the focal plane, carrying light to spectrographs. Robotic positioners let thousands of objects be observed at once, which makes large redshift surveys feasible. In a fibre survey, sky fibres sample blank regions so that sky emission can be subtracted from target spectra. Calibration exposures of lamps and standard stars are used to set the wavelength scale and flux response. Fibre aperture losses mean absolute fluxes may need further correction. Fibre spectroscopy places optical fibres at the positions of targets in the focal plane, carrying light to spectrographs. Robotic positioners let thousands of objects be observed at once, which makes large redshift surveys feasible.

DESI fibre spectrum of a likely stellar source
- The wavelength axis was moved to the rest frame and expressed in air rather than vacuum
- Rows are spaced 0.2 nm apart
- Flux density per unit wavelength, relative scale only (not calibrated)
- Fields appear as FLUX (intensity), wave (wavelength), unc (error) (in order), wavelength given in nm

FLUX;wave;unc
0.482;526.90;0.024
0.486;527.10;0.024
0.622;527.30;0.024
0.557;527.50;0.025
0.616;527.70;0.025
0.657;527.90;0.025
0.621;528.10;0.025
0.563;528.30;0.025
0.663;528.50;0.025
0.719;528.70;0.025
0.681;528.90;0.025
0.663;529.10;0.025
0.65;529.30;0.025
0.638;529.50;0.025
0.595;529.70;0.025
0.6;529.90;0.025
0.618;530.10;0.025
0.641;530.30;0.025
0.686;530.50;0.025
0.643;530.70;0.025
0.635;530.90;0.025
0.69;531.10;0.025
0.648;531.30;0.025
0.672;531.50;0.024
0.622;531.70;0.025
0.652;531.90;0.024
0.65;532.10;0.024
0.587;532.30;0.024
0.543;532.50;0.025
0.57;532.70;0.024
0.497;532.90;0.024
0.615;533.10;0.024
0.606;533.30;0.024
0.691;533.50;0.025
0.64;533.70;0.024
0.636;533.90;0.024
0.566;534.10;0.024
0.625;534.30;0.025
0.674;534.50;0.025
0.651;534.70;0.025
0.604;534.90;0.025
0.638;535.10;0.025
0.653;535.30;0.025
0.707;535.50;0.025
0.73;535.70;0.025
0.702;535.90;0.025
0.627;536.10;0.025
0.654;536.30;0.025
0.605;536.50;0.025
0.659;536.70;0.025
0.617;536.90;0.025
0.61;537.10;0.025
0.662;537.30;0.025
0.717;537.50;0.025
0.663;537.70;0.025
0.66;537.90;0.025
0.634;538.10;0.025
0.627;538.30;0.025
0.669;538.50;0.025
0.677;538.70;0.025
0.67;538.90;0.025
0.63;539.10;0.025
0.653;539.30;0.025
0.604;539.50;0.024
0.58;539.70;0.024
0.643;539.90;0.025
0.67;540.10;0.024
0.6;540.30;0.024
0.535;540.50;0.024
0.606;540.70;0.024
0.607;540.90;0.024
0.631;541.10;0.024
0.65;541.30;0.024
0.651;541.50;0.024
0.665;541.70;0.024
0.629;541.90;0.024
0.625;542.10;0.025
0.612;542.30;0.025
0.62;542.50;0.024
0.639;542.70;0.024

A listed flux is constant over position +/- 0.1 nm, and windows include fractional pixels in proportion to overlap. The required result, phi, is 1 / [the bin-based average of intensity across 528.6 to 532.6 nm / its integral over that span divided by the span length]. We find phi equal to 1.56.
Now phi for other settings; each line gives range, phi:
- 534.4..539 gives 1.52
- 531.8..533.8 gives 1.65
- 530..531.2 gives 1.53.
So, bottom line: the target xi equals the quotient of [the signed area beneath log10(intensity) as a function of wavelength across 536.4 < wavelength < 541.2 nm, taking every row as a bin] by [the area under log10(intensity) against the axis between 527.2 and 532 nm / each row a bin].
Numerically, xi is 1.018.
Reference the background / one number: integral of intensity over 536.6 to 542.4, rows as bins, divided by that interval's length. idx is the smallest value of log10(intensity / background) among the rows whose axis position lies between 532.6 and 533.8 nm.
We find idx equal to -0.11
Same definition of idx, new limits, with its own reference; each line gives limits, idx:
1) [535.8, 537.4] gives -0.02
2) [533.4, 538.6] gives -0.05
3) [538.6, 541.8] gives -0.08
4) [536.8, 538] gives -0.02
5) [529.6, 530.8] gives -0.03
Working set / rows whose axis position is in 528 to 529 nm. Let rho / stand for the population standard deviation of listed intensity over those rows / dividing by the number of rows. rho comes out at 0.053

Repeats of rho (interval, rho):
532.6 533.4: 0.046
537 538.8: 0.030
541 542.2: 0.014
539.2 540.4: 0.032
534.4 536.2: 0.039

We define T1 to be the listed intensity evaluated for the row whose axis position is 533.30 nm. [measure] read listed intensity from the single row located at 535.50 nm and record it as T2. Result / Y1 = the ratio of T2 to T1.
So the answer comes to 1.17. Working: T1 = 0.606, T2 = 0.707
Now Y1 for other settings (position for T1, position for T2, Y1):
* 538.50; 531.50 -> 1.00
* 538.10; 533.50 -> 1.09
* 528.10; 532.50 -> 0.87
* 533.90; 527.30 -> 0.98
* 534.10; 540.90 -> 1.07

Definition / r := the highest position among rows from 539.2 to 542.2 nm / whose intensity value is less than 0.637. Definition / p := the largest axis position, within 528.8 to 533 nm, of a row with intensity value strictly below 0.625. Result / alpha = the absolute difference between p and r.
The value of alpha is 9.20 nm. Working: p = 532.90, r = 542.10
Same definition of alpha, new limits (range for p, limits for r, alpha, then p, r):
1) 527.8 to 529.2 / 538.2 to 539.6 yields 11.20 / 528.30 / 539.50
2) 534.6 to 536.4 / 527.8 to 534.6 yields 0.60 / 534.90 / 534.30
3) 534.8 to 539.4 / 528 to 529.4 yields 8.80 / 537.10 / 528.30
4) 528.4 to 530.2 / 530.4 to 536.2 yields 6.00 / 530.10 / 536.10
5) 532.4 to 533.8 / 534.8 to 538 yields 3.80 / 533.30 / 537.10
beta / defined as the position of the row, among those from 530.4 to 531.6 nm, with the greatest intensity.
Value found 531.10 nm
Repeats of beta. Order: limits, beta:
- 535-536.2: 535.70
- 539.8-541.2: 540.10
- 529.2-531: 530.50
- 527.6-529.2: 528.70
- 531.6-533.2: 531.90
